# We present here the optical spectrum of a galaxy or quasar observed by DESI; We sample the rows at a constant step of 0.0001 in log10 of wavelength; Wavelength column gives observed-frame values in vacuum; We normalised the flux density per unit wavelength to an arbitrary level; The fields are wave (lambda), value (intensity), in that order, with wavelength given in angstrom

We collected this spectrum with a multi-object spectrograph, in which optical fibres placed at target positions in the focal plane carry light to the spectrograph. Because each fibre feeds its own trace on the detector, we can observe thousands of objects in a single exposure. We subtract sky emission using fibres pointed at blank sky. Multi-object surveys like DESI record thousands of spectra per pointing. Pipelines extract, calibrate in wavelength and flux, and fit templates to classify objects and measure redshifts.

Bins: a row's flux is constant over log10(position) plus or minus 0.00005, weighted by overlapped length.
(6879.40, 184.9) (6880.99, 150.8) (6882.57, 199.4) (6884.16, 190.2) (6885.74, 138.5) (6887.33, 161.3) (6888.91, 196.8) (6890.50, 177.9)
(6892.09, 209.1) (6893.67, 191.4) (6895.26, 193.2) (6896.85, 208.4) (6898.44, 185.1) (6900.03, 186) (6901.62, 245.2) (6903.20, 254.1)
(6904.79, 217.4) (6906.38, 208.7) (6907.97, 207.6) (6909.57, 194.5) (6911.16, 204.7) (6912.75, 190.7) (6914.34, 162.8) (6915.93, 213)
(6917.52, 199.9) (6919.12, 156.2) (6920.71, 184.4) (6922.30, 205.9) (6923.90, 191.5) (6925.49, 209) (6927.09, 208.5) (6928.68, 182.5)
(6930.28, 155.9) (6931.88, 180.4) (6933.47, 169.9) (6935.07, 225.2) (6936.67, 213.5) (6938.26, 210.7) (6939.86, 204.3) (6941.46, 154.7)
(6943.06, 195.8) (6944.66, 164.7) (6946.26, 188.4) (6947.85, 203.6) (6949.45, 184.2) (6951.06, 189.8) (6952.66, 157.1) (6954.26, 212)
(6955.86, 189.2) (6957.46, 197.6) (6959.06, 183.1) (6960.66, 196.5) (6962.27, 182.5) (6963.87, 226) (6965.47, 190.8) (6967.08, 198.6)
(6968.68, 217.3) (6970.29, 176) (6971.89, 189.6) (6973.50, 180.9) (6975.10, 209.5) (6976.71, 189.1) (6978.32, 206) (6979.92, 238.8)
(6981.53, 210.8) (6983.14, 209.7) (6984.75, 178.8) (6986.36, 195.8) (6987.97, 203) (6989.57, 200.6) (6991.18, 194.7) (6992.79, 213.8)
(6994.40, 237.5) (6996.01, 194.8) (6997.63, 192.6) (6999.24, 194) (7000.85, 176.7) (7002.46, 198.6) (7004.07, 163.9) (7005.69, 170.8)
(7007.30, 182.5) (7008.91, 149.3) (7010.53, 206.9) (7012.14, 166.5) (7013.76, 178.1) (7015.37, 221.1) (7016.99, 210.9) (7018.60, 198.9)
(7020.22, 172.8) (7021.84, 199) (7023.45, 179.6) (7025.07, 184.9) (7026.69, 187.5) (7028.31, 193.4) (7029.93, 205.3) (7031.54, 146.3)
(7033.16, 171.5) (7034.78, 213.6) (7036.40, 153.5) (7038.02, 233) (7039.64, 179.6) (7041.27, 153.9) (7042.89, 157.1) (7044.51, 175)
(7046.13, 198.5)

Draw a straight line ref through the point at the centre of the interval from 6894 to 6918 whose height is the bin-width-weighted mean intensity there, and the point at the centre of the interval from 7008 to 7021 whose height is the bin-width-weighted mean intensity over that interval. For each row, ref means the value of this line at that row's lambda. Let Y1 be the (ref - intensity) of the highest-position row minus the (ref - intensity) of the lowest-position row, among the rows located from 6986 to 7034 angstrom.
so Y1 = 17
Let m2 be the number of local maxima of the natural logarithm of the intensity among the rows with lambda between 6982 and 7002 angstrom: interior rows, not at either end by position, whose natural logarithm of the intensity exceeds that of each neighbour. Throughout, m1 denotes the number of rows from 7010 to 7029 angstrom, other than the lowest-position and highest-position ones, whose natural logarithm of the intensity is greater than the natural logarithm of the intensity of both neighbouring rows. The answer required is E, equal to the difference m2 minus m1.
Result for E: 1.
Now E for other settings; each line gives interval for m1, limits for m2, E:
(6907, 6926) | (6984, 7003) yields 0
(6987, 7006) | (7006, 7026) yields 0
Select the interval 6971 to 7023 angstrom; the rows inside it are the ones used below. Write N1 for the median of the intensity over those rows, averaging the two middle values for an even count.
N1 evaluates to 195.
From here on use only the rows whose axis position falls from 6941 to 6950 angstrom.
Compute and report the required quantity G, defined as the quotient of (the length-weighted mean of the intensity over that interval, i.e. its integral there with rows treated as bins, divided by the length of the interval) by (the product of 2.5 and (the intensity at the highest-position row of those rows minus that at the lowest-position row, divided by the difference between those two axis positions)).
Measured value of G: 20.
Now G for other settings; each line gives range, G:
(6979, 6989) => -19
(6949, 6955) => 13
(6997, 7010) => -19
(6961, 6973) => 107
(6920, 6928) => 21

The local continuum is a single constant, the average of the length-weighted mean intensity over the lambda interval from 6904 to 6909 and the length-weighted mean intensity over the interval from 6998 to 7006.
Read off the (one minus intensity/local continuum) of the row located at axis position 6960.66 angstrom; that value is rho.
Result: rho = 0.00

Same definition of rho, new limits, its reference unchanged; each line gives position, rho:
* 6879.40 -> 0.06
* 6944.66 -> 0.16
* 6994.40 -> -0.21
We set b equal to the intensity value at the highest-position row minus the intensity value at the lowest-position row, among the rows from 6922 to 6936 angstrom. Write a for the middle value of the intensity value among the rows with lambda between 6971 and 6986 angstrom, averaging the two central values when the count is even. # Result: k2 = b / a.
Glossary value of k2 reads 0.09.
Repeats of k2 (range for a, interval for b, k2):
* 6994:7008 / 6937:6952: -0.11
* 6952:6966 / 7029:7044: -0.25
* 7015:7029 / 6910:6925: -0.07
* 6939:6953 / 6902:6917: -0.22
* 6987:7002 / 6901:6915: -0.42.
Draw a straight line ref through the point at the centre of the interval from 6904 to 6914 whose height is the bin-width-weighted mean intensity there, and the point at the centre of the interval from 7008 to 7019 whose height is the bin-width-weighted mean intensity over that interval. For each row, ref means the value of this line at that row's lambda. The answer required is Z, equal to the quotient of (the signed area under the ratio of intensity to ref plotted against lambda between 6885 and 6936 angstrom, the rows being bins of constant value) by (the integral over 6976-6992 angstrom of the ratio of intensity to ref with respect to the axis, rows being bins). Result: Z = 2.93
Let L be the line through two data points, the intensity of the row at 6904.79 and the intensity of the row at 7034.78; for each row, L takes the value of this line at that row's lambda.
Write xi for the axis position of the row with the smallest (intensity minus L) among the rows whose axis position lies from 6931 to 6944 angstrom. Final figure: 6941.46 angstrom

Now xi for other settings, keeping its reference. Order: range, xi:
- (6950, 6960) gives 6952.66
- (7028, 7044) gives 7031.54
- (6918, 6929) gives 6919.12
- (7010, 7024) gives 7012.14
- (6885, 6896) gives 6885.74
